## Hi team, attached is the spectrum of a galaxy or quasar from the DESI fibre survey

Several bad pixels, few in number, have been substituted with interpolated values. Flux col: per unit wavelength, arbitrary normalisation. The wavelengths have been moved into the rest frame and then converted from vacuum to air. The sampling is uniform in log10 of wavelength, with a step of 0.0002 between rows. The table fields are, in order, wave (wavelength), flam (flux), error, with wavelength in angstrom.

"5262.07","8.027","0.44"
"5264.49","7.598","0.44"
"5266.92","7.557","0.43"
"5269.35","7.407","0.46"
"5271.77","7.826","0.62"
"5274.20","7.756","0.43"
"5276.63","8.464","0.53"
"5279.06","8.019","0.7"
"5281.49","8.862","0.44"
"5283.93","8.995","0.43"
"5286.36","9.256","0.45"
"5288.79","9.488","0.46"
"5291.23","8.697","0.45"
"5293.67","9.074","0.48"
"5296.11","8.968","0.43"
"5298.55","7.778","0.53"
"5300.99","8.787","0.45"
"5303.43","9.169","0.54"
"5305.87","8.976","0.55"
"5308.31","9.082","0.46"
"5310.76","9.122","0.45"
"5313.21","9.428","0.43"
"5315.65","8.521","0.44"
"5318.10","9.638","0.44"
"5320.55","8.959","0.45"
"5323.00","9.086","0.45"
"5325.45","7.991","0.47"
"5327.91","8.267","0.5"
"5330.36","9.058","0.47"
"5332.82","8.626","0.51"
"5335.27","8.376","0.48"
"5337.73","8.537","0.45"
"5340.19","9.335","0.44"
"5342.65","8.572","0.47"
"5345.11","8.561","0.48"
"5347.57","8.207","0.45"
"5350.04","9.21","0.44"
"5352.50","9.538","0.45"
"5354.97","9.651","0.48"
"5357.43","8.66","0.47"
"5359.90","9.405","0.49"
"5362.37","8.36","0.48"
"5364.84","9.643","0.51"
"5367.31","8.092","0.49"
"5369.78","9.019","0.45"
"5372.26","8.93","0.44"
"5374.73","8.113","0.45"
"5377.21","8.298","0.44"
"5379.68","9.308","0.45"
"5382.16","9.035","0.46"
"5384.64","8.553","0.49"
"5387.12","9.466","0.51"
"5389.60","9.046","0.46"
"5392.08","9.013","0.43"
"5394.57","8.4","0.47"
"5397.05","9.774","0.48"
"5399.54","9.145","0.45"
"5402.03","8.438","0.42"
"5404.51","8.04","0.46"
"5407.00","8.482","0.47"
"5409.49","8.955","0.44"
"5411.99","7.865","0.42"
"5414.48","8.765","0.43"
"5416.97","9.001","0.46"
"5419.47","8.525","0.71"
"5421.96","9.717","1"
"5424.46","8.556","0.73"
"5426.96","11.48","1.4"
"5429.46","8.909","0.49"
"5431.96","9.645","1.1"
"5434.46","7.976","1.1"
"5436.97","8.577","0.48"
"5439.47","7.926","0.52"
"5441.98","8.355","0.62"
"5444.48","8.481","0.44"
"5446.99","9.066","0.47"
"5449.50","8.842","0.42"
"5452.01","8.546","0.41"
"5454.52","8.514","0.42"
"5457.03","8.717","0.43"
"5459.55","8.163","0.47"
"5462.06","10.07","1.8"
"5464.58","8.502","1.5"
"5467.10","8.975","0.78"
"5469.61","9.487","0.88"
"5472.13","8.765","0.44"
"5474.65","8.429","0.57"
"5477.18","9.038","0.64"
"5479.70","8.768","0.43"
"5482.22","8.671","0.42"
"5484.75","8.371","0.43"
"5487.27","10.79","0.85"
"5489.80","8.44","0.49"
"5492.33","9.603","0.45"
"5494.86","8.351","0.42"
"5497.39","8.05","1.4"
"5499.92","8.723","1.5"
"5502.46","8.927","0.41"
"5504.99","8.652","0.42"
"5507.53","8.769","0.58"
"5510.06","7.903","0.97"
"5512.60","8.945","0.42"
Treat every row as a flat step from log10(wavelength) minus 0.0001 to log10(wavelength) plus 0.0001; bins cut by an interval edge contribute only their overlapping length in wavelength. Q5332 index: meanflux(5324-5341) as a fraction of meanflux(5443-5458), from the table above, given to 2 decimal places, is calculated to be 0.99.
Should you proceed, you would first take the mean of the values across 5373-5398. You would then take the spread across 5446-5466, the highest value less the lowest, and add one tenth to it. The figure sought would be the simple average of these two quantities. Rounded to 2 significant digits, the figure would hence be 5.5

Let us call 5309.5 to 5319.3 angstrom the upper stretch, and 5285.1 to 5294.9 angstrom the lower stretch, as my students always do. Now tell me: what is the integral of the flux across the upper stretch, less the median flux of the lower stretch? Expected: 80.7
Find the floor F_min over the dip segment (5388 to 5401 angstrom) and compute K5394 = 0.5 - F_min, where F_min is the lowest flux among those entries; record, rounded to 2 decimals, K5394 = -7.90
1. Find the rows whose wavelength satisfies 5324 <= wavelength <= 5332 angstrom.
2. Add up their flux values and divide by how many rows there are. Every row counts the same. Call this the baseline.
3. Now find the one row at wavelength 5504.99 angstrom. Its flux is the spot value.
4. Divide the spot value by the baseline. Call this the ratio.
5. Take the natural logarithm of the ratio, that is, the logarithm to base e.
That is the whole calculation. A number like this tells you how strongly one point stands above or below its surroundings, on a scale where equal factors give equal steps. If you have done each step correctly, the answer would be 0.02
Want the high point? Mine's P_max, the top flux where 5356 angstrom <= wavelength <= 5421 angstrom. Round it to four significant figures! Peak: 9.774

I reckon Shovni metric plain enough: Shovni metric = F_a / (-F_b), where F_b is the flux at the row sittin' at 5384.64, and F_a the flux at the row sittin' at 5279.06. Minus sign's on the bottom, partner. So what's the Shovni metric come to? -0.94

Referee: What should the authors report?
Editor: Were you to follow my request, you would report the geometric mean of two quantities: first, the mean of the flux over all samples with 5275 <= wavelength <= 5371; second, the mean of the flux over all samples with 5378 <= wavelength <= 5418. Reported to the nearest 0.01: 8.84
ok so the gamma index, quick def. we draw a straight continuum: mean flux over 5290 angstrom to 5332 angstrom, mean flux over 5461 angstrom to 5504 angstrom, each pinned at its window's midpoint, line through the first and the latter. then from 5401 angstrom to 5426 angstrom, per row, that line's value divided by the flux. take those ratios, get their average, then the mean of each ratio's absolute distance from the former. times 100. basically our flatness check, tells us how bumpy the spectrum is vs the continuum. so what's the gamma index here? 4.4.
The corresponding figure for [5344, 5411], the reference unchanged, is 5.2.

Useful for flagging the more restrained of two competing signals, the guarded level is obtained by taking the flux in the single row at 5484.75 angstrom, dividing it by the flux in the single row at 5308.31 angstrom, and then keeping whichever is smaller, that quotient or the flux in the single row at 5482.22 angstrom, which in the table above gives 0.92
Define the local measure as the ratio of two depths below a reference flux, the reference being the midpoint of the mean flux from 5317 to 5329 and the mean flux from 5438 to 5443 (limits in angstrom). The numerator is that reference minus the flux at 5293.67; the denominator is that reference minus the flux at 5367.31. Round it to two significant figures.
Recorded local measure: -1.6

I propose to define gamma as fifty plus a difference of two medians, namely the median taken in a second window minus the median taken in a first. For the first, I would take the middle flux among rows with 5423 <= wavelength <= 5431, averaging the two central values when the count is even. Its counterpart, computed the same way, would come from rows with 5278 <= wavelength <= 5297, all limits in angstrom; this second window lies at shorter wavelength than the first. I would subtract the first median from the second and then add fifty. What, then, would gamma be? 50.1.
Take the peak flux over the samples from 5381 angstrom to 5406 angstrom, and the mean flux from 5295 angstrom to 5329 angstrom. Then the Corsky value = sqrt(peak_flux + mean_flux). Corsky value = 4.31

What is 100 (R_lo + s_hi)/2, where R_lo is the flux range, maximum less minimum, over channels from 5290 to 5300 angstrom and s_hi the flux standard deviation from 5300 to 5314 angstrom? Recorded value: 75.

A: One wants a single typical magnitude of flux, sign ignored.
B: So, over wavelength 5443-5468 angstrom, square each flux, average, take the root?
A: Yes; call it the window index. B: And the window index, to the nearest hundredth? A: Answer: 8.80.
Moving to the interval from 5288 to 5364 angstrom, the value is 8.89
